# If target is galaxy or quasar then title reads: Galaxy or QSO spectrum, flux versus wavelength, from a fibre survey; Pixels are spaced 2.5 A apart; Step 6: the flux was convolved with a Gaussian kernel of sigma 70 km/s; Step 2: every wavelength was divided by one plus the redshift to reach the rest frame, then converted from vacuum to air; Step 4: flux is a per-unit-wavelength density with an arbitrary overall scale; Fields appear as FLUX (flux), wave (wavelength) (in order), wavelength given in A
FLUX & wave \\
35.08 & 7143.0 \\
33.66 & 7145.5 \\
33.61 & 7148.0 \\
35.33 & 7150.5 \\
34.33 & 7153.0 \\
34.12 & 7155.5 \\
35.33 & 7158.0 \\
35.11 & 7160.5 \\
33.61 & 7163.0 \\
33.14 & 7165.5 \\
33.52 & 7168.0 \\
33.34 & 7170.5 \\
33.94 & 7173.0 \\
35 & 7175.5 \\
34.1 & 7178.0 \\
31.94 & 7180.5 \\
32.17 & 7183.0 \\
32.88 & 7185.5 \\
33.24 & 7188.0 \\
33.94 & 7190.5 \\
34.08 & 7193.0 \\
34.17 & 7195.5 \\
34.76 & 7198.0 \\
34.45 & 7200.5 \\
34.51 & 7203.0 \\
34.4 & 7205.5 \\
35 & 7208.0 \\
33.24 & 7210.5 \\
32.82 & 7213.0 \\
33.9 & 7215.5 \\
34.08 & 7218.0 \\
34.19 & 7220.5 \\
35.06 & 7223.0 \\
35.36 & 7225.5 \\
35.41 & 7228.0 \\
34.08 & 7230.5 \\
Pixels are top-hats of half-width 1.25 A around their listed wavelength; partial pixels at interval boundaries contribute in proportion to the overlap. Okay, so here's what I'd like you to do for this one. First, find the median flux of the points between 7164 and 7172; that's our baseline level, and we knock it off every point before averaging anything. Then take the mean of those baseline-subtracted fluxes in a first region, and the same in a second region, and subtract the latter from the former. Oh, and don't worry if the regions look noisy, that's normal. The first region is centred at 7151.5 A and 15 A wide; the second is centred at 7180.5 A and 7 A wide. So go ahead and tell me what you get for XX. 1.7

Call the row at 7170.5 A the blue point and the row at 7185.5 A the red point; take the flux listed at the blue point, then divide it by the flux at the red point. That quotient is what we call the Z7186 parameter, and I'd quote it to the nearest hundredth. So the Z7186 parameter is 1.01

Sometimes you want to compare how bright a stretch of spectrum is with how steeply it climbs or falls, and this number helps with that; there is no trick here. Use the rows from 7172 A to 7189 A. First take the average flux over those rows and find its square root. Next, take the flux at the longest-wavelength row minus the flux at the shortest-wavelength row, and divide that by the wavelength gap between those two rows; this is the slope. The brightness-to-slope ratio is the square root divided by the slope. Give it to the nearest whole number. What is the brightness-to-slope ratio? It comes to -124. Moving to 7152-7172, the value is -103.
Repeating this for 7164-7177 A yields 31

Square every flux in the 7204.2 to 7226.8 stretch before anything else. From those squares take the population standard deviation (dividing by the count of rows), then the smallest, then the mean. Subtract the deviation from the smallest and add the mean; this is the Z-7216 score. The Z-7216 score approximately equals 2195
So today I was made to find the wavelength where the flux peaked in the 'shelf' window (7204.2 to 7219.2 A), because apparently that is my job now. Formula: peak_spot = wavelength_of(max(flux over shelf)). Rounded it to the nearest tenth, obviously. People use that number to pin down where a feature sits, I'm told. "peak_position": 7208.0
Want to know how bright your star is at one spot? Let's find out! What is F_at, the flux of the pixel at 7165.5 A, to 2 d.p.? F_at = 33.14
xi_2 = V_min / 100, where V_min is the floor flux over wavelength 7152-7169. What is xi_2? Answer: 0.331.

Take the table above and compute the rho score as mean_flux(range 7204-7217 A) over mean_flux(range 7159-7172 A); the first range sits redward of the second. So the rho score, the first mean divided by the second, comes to 1.00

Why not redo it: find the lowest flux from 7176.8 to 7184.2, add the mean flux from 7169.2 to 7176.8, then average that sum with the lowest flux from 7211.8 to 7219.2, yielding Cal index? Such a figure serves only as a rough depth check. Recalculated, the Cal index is 49.4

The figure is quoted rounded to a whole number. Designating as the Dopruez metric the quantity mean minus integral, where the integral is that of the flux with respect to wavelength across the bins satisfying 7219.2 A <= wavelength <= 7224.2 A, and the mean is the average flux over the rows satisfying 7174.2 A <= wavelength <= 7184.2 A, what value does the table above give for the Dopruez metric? -140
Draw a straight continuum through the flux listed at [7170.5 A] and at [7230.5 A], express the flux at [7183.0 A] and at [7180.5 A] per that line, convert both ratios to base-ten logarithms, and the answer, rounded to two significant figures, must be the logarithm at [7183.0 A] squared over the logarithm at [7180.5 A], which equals -0.015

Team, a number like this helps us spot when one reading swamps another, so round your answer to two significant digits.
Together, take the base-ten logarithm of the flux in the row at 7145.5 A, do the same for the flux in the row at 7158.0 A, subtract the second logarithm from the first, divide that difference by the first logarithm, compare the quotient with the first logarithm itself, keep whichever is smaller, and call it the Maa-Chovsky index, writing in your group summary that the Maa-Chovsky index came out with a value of -0.014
